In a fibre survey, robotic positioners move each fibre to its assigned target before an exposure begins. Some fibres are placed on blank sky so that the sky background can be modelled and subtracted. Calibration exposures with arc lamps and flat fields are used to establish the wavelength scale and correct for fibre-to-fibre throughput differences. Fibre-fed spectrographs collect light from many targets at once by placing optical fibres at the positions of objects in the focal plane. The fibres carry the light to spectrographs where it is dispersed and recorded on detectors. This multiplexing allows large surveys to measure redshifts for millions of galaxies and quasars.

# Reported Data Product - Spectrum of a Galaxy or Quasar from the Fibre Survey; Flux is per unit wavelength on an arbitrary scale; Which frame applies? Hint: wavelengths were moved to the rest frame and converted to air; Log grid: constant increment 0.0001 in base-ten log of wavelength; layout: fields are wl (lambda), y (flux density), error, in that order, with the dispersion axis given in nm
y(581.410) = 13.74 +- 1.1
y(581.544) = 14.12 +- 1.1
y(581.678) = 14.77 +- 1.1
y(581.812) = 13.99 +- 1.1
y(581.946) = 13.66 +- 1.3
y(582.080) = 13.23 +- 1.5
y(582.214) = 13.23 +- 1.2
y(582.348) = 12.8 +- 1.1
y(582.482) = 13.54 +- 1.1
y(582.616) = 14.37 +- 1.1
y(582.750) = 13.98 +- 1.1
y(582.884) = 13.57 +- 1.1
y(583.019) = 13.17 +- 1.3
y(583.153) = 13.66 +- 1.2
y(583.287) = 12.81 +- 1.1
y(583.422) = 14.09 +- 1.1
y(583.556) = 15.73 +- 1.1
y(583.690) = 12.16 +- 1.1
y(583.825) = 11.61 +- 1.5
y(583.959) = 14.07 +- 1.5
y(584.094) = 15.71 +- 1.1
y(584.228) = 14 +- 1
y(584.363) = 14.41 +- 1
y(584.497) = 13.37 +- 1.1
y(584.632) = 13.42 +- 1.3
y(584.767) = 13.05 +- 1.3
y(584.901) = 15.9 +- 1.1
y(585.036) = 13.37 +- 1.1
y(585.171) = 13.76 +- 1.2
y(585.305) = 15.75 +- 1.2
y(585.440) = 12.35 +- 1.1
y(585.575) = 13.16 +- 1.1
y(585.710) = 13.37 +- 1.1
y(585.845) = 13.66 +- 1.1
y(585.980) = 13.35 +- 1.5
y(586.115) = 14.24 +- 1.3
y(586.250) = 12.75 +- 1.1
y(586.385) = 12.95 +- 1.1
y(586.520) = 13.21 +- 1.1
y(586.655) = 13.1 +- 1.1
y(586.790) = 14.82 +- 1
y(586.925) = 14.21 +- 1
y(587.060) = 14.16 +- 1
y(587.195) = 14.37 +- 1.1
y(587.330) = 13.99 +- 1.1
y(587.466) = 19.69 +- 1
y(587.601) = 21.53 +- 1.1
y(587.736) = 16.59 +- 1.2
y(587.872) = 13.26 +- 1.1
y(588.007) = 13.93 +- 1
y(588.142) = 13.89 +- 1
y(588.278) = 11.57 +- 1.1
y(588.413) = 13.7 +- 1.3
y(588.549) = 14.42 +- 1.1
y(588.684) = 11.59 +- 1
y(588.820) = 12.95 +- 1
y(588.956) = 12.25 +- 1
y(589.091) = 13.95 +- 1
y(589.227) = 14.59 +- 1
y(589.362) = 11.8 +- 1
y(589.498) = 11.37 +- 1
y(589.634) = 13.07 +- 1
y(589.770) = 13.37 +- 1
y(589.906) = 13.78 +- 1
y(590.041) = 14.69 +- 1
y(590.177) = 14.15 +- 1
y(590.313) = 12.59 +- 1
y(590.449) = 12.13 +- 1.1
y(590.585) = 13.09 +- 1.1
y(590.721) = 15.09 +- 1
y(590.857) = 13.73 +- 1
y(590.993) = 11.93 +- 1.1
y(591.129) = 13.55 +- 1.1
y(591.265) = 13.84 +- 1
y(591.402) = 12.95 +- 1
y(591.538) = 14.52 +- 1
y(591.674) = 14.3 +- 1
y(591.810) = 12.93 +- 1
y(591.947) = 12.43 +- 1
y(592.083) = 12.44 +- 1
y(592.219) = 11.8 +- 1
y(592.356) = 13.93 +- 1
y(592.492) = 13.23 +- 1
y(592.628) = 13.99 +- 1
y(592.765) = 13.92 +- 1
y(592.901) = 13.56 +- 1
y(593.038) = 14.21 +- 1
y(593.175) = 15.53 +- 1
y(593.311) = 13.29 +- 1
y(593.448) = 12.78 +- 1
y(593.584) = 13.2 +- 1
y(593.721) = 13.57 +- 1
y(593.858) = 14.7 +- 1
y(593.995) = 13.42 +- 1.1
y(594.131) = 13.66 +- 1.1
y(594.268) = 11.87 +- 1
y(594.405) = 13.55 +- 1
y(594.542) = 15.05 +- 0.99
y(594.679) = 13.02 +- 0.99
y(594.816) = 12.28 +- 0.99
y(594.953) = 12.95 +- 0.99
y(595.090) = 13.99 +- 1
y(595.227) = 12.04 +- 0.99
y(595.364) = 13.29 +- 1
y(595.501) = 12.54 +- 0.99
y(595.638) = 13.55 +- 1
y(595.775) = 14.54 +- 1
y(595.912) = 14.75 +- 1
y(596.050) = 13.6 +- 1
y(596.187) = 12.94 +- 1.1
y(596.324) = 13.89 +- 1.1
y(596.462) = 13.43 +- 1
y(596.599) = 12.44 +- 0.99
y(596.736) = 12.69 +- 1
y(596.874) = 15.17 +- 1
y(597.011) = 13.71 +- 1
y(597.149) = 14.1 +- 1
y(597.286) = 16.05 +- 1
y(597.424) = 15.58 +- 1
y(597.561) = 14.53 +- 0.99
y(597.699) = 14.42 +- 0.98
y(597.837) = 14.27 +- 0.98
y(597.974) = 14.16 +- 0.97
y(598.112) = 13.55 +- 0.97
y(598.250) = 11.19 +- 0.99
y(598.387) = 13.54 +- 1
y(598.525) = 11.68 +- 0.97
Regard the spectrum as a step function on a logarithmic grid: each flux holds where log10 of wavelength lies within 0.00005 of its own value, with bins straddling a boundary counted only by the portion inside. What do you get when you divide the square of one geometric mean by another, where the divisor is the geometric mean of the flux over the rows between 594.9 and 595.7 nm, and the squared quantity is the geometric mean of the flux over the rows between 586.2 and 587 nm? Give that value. 13.9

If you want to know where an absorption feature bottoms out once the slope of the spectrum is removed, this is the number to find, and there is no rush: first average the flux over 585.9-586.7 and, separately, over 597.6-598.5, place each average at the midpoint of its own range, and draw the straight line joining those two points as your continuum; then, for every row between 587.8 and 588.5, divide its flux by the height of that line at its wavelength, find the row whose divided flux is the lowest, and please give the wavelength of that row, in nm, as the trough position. 588.278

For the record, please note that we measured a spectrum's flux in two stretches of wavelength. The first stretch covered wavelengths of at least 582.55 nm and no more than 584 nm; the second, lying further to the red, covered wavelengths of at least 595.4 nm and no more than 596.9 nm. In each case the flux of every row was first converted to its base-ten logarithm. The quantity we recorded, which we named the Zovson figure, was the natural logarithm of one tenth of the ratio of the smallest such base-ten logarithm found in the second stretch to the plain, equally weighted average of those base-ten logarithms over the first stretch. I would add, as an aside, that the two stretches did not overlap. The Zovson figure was -2.335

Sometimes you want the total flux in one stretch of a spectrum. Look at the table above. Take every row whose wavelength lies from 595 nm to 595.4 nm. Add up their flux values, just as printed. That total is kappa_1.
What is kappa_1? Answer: 39.3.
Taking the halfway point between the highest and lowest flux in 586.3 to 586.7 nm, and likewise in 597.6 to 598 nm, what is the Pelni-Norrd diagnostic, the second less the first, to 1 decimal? 1.2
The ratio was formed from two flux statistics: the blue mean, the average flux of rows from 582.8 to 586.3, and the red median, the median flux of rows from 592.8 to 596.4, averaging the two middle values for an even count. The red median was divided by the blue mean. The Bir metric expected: 0.99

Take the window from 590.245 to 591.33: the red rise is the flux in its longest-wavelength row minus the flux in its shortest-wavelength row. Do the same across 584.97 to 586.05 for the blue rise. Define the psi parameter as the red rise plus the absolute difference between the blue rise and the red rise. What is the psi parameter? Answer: 2.5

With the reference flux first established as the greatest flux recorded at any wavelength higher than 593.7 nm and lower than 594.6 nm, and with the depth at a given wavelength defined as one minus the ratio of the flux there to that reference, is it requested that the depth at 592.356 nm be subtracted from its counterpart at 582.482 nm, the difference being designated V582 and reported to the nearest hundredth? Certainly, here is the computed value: 0.03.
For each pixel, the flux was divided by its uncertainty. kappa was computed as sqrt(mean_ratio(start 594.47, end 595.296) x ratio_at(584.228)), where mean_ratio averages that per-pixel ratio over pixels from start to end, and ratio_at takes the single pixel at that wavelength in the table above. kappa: 13.7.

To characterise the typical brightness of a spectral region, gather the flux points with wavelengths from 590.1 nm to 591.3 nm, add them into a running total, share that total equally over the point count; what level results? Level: 13.3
